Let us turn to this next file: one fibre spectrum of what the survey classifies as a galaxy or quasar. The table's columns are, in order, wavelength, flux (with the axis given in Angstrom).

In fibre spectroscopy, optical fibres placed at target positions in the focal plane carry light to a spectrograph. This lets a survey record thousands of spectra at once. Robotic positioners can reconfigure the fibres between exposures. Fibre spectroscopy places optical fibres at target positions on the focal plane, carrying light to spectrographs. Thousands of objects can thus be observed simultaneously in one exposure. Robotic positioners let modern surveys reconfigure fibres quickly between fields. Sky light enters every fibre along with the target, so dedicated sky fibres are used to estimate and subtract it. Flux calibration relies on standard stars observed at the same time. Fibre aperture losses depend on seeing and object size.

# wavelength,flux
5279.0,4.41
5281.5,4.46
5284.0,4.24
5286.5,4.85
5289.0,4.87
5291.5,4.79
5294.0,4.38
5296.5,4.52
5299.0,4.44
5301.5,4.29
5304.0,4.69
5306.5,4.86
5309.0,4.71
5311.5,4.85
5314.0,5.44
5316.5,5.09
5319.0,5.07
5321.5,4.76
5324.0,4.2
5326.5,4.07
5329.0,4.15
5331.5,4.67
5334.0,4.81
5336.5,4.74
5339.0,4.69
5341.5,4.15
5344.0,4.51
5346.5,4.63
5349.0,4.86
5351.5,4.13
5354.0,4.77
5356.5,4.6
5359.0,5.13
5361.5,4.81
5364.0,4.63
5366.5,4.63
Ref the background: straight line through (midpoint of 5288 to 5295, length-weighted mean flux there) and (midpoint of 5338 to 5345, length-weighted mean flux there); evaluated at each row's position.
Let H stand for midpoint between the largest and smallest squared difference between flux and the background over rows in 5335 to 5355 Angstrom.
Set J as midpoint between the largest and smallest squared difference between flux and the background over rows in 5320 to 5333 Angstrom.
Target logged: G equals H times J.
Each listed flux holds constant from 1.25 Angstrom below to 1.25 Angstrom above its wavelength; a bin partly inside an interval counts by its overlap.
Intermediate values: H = 0.108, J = 0.11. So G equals 0.012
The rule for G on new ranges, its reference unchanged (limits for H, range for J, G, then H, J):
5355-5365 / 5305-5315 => 0.125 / 0.329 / 0.38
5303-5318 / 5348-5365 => 0.124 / 0.377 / 0.33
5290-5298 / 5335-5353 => 0.005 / 0.048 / 0.11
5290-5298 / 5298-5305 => 0.003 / 0.048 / 0.06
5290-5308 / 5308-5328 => 0.024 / 0.062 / 0.38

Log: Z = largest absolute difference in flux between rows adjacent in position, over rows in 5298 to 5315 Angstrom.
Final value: 0.590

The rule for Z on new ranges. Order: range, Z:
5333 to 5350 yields 0.540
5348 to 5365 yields 0.730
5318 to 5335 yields 0.560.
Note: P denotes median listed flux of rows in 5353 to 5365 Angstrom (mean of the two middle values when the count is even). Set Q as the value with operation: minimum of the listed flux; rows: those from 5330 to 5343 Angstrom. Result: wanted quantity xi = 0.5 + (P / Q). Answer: 1.65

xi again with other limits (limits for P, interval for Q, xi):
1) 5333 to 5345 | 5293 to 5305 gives 1.59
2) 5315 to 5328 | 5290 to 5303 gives 1.61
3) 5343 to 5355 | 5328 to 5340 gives 1.62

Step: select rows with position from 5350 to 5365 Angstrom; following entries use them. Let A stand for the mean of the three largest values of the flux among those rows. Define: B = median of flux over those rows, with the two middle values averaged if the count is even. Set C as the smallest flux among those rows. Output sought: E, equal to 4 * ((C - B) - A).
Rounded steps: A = 4.9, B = 4.7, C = 4.13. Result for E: -22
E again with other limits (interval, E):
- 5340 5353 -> -20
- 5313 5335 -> -24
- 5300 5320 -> -23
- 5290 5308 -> -20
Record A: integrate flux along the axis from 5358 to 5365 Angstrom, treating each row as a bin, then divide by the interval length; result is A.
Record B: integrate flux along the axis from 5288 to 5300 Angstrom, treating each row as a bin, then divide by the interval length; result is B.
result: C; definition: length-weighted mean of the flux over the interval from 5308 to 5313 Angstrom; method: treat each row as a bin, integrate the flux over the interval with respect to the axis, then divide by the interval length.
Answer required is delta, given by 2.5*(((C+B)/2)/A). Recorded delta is 2.42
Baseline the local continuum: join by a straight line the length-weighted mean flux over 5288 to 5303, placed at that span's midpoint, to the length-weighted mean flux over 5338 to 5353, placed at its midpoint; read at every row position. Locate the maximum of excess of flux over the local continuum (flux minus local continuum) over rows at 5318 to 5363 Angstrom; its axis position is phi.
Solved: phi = 5359.0 Angstrom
